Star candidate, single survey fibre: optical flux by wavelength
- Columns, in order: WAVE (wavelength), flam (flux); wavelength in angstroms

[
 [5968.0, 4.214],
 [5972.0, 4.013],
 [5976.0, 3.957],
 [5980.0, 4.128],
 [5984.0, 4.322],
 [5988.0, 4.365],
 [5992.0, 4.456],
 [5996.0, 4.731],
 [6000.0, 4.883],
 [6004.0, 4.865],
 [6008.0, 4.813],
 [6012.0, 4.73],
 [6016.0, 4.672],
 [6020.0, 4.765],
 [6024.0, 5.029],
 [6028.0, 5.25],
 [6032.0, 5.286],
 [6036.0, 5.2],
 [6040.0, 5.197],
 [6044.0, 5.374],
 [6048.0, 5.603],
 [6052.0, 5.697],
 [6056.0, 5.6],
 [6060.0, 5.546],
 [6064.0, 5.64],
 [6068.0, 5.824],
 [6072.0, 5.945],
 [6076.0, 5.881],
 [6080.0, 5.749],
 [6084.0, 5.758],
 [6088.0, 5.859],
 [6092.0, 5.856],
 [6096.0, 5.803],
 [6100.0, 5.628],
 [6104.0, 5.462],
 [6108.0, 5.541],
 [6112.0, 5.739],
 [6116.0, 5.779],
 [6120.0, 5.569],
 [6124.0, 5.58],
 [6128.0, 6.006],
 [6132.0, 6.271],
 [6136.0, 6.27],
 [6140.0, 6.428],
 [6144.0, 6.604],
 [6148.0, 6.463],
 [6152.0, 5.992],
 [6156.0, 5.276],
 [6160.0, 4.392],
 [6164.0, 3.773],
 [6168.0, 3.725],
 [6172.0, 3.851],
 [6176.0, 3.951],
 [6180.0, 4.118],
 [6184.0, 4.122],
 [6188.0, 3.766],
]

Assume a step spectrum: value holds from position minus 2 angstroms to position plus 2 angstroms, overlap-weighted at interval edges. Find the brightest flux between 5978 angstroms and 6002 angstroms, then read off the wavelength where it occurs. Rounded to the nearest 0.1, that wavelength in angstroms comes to 6000.0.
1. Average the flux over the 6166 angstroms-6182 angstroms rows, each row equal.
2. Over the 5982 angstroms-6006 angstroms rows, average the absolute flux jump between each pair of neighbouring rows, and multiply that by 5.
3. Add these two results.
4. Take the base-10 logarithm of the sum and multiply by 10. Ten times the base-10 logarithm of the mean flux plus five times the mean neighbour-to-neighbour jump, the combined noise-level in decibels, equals 6.52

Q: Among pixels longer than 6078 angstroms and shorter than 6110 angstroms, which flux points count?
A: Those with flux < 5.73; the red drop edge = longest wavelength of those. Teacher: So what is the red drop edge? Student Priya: 6108.0 angstroms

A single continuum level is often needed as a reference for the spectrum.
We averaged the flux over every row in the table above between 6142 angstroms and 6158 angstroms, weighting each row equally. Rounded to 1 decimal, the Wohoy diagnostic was 6.1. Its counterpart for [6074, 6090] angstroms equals 5.8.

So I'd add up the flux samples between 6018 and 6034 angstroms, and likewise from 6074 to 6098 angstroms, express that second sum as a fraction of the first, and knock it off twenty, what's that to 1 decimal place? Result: 18.3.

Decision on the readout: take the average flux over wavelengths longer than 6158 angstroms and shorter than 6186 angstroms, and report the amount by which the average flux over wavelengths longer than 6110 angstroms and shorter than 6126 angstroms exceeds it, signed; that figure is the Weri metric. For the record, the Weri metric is 1.7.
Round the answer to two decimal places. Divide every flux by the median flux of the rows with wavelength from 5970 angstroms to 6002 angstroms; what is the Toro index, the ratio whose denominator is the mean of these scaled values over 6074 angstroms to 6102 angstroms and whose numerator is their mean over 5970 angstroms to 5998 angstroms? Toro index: 0.74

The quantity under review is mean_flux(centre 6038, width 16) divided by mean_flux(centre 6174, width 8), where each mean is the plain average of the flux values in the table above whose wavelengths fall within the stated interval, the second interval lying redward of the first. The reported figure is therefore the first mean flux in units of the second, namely 1.35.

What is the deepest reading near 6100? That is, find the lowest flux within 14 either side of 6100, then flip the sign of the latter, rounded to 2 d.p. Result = -5.46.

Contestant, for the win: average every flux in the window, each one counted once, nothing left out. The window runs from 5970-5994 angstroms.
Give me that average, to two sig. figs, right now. 4.2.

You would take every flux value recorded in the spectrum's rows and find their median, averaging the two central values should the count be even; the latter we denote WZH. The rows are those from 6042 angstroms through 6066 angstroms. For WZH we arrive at 5.6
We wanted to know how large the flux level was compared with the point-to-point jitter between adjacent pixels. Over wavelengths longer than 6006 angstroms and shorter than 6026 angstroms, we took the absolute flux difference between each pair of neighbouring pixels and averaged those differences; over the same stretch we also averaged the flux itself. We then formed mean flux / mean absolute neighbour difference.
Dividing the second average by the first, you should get 39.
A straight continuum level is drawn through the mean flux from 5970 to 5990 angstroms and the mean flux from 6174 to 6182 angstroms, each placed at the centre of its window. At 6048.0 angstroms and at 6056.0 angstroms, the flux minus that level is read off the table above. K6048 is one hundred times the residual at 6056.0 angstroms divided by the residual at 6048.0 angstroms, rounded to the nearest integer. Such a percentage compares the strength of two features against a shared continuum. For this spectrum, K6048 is 100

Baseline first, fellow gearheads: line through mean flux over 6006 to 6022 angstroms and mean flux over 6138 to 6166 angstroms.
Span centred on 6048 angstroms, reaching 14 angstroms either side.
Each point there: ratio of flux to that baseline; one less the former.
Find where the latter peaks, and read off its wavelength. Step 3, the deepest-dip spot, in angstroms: 6040.0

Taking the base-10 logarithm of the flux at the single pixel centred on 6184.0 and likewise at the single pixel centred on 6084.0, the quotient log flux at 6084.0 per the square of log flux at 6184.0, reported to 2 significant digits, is 2.0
